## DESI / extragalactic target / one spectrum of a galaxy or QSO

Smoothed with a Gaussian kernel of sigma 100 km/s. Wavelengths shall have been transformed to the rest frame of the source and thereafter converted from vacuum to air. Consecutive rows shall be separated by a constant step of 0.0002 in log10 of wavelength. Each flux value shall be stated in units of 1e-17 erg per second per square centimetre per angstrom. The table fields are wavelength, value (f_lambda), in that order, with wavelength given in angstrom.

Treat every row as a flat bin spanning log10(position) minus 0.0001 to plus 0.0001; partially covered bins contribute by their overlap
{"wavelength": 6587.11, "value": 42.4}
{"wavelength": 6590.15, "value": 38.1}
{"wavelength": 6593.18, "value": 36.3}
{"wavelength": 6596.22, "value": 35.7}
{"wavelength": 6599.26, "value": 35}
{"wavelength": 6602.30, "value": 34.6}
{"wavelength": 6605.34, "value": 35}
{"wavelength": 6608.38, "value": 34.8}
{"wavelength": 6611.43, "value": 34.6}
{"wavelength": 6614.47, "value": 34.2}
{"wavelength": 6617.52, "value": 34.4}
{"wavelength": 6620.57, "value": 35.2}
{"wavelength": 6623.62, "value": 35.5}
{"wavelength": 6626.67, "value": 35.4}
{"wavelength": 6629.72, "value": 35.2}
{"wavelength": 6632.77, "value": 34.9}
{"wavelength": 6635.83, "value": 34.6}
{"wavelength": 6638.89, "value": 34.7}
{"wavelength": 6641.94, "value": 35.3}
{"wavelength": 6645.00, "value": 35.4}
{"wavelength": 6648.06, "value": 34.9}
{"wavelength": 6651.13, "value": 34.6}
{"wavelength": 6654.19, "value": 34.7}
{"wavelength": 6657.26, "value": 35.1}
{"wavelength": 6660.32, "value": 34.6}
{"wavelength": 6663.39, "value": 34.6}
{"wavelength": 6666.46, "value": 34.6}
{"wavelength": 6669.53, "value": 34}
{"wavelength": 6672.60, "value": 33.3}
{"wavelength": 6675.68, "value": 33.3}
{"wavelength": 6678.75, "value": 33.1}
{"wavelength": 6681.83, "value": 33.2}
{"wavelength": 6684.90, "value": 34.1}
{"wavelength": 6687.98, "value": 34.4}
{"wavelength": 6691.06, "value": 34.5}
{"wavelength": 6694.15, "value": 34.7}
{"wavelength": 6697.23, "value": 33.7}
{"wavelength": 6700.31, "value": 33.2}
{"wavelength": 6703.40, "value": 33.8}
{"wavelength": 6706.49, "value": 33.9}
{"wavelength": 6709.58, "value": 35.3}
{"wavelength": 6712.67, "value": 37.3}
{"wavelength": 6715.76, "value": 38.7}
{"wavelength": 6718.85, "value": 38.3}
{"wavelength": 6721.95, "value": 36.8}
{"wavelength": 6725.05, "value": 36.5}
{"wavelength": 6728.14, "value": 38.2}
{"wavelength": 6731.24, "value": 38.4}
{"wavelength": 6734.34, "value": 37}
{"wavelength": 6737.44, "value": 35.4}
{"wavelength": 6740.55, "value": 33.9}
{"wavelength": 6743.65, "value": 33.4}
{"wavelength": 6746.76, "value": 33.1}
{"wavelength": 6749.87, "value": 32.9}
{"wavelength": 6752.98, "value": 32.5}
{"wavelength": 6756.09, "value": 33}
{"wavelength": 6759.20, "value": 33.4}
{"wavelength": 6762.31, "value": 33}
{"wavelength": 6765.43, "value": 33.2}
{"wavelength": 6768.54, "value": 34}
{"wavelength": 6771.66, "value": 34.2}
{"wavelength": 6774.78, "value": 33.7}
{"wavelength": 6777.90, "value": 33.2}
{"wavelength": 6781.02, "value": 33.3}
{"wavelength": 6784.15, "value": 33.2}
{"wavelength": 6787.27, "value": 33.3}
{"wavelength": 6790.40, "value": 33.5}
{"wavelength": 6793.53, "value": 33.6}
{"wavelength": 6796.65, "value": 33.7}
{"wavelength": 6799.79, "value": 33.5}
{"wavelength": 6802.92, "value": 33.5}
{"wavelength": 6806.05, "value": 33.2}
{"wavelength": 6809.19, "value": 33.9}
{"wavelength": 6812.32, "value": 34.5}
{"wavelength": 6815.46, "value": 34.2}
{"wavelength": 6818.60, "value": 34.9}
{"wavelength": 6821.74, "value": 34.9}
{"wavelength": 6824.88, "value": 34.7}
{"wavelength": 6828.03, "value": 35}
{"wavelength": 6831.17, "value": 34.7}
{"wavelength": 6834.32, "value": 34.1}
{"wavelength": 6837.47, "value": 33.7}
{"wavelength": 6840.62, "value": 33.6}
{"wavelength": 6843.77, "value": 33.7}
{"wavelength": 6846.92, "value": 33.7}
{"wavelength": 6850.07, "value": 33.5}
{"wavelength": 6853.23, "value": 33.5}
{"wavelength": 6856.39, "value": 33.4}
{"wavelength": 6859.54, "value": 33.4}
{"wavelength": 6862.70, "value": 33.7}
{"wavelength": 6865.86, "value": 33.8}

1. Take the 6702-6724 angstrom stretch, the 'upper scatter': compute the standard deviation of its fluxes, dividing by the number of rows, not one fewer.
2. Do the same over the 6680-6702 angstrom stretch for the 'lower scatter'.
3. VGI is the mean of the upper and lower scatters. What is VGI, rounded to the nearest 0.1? 1.2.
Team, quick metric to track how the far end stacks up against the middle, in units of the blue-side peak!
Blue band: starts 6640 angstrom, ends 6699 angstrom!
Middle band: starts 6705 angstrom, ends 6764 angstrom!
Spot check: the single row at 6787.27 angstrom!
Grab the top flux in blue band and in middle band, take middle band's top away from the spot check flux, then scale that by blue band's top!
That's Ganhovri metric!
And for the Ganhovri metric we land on -0.153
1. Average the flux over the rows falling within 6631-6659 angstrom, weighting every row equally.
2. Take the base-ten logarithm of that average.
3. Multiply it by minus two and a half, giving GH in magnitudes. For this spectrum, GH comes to -3.86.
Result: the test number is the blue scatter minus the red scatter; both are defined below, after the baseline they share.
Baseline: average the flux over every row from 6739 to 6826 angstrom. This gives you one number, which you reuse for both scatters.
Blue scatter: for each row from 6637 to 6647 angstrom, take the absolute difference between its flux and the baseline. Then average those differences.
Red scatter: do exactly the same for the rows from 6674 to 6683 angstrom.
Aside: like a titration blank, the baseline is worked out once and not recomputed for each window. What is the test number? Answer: 1.1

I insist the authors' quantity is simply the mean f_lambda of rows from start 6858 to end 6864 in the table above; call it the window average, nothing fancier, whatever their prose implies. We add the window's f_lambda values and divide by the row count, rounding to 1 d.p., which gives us 33.5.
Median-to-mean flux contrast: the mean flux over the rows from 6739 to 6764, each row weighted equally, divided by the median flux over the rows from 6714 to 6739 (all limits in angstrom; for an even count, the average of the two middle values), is 0.88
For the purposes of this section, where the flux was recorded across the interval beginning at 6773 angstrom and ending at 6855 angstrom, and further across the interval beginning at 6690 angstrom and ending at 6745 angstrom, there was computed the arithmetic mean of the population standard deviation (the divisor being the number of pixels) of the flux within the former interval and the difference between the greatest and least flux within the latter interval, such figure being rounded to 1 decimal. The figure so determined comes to 3.0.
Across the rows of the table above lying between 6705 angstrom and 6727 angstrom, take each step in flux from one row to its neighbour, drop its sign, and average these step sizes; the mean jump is 1.17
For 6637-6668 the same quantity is 0.28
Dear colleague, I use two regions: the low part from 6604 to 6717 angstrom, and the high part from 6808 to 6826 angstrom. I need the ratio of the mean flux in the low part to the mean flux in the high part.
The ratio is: 1.00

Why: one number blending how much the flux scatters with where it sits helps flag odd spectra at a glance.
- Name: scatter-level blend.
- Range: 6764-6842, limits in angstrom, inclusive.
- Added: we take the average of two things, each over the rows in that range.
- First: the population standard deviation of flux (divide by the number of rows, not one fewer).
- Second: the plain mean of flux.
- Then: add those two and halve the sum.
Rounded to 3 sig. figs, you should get 17.2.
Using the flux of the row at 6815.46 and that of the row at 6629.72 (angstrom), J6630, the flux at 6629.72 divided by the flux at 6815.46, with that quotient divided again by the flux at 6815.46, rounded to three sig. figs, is 0.0301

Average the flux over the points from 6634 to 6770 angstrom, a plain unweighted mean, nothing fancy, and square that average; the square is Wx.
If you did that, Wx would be 1204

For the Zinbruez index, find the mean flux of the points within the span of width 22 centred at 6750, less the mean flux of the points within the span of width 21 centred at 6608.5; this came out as -1.5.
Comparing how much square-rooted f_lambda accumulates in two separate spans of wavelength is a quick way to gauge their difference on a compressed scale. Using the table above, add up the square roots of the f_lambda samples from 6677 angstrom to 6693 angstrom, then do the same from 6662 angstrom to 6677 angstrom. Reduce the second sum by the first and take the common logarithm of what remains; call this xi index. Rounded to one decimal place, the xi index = -1.4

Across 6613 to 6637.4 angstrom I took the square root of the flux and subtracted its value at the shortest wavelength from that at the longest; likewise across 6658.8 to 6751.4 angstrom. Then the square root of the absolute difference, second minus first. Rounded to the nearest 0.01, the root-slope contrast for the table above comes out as 0.42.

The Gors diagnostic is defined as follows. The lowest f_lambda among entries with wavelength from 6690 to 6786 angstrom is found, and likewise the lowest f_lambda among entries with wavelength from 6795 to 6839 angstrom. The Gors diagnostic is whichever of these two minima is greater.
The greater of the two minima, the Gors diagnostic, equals 33.2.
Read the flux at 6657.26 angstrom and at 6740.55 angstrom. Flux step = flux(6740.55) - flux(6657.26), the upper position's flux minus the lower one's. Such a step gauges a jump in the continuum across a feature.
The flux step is -1.2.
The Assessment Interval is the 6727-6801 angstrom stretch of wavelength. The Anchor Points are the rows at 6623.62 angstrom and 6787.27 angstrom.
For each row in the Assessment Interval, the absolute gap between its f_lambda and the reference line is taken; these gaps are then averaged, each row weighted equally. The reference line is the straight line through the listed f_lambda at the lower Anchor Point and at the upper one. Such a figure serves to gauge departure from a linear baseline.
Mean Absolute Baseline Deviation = 0.9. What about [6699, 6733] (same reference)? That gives 2.6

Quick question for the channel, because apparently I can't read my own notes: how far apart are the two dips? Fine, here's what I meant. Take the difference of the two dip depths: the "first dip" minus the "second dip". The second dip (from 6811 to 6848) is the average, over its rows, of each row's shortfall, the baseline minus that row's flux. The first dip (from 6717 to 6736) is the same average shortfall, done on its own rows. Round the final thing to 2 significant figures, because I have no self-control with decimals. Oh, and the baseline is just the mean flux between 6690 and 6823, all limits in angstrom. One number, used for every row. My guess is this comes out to -3.2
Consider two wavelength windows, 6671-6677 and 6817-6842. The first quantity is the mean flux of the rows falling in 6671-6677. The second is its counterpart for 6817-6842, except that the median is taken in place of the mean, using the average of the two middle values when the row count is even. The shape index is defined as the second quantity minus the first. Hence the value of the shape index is 1.4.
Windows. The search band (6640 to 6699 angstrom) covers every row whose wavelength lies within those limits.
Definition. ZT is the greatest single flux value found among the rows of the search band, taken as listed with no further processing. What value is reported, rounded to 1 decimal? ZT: 35.4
